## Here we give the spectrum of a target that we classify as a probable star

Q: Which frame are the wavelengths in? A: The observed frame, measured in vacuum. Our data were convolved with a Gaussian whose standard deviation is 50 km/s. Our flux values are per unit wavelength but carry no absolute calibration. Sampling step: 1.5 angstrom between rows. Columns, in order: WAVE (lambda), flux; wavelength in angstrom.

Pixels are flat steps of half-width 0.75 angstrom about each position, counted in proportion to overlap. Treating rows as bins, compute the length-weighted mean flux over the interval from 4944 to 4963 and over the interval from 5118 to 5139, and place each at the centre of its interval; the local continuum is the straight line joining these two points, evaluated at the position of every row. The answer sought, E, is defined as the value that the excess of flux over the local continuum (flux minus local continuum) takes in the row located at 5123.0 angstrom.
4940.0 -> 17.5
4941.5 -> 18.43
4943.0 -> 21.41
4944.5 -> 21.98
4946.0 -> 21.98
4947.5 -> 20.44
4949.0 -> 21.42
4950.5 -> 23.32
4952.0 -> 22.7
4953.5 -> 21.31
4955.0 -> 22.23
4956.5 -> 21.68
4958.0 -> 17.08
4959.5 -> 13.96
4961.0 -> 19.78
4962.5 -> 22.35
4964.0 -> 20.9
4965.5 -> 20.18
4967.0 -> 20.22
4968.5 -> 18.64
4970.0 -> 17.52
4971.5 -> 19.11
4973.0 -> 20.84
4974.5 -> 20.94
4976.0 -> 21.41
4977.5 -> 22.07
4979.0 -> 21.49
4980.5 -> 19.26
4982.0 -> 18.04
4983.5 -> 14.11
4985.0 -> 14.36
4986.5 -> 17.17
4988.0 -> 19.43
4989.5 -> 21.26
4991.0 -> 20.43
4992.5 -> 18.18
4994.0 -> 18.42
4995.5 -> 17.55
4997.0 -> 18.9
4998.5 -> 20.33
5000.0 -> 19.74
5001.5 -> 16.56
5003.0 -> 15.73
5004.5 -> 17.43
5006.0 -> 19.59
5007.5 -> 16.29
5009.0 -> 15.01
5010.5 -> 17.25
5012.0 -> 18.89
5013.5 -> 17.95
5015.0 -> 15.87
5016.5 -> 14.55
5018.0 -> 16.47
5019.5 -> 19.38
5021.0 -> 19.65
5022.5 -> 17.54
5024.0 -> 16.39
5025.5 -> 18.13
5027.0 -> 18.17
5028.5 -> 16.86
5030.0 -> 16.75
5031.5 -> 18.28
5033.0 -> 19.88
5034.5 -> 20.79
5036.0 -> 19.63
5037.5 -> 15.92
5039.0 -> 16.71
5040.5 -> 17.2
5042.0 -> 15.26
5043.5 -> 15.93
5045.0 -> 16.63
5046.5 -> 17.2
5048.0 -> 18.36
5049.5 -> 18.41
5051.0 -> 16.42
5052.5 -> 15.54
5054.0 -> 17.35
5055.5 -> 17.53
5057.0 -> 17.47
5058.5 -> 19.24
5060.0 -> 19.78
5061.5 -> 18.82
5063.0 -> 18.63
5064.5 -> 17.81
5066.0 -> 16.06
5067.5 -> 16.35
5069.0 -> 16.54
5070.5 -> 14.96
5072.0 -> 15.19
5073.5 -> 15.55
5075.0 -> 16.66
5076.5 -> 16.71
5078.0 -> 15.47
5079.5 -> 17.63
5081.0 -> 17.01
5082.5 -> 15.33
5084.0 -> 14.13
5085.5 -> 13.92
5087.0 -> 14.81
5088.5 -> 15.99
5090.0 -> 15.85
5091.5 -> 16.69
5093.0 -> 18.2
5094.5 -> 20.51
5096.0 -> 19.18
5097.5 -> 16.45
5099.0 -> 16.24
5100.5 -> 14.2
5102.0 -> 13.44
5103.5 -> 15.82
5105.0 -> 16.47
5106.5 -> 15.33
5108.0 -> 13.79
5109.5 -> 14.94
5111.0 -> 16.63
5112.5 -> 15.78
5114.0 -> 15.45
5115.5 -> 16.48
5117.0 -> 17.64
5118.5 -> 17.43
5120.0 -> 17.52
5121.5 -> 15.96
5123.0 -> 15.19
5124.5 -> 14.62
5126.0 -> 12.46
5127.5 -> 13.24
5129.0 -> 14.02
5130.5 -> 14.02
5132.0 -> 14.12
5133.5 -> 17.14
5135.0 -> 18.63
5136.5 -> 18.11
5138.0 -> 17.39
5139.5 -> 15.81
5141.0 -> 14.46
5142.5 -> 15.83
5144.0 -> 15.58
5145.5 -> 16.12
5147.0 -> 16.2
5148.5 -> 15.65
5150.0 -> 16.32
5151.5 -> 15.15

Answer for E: -0.7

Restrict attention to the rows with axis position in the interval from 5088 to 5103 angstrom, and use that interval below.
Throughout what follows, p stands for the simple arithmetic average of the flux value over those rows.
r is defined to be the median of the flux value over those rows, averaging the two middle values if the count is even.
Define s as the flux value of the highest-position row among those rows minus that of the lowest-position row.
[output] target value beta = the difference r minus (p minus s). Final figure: -2.9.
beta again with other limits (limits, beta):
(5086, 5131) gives -0.8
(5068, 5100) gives -0.4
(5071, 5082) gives 2.2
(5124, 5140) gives 0.4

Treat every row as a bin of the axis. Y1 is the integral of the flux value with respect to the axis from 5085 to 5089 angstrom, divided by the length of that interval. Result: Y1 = 14.9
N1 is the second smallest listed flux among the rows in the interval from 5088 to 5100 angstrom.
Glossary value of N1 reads 15.99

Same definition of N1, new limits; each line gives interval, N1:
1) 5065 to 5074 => 15.19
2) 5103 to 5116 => 14.94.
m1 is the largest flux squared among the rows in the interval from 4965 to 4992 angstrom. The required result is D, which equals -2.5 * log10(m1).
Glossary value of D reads -6.72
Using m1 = 487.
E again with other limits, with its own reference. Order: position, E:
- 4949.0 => 0.5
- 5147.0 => 1.1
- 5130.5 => -1.6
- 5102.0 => -3.0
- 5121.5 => 0.1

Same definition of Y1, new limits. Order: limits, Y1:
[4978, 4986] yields 17.6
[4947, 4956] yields 21.9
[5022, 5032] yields 17.4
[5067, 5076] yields 15.9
